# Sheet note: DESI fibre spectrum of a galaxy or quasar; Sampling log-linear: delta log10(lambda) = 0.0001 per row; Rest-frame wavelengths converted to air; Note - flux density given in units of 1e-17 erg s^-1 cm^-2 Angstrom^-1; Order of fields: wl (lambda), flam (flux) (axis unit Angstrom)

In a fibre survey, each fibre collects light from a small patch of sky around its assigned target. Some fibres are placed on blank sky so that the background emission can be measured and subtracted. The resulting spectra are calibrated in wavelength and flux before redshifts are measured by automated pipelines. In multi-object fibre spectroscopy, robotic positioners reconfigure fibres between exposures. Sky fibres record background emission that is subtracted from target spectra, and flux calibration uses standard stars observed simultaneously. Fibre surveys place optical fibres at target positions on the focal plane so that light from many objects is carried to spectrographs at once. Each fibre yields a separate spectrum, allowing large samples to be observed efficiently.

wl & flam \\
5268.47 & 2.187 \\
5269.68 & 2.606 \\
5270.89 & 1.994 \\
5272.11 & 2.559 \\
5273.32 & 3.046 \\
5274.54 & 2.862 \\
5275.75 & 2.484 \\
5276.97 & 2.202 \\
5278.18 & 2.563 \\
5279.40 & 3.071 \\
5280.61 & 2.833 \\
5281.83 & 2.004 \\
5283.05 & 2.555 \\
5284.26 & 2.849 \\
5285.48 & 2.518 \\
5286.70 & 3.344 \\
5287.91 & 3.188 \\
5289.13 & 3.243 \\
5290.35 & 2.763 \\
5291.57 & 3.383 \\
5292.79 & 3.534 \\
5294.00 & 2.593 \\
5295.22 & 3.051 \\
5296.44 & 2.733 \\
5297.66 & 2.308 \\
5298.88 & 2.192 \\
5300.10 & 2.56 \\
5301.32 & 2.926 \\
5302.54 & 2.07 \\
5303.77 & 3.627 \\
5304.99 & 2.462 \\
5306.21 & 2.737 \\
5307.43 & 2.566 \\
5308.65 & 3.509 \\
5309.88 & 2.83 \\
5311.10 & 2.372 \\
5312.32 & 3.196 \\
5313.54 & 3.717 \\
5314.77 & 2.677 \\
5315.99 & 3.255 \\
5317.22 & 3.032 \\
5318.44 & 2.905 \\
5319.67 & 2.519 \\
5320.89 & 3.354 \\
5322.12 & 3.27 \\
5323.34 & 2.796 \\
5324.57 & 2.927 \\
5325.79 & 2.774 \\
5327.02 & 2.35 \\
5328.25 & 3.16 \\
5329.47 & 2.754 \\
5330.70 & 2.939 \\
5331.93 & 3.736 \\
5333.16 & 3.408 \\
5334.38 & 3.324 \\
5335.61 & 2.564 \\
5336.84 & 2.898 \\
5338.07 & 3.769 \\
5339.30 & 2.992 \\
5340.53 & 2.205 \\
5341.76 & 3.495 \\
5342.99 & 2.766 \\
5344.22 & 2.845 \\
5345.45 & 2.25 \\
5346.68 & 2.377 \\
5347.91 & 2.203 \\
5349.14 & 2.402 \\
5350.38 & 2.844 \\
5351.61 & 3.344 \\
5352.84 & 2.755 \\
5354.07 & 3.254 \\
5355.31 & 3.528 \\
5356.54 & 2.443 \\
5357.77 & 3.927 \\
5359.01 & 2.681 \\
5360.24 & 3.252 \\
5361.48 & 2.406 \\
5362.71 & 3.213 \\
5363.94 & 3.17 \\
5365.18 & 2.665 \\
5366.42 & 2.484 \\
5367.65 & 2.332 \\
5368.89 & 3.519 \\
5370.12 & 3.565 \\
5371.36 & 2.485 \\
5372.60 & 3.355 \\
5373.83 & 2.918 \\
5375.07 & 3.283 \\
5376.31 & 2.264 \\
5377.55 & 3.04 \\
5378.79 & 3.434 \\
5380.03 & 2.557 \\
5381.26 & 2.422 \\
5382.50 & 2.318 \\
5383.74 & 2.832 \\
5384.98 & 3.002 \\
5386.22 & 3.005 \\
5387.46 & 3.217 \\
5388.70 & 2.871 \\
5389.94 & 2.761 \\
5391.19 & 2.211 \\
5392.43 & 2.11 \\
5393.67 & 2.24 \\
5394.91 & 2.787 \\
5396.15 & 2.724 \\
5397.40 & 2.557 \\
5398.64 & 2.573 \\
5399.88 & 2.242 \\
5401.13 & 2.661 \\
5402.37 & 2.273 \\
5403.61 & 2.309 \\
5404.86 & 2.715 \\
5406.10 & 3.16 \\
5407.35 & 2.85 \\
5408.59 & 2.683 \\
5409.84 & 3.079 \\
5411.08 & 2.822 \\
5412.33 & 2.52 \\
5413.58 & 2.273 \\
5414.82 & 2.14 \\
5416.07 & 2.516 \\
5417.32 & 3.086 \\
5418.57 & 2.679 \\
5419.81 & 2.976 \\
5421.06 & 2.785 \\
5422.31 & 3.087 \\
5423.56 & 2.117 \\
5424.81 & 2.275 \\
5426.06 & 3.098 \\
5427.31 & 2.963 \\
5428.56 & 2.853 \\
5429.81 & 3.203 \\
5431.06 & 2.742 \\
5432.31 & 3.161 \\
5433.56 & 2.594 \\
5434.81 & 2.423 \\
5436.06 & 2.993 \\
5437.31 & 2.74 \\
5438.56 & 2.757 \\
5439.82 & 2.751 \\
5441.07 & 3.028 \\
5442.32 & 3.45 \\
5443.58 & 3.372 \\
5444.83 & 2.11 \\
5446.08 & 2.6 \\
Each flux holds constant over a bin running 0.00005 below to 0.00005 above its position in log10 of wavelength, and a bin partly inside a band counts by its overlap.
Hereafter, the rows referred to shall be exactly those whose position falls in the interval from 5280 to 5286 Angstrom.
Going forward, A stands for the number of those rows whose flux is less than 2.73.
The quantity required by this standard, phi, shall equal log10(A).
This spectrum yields 0.5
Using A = 3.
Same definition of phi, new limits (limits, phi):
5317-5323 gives 0.0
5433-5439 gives 0.3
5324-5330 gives 0.0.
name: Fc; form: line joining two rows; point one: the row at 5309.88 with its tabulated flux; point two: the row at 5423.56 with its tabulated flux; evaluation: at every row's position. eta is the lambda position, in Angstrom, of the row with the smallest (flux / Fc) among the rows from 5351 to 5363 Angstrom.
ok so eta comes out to 5361.48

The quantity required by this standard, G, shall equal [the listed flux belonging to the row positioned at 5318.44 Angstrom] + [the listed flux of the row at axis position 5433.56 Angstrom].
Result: 5.5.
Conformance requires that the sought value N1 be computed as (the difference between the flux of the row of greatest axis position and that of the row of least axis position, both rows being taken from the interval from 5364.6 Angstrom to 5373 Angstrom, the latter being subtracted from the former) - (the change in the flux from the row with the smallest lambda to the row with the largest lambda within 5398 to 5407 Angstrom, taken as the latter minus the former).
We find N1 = 0.1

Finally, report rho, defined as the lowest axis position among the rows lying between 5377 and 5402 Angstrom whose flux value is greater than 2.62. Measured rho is 5377.55 Angstrom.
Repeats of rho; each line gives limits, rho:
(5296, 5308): 5296.44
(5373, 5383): 5373.83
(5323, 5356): 5323.34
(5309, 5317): 5309.88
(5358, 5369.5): 5359.01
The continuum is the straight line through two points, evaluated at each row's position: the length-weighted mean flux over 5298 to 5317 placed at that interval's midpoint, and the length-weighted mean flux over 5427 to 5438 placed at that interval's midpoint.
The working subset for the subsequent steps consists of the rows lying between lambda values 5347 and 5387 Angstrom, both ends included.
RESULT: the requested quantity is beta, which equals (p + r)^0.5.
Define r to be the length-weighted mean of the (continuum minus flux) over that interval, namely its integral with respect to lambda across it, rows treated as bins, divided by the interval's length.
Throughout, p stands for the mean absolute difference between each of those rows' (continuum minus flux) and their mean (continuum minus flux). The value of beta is 0.59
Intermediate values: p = 0.40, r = -0.05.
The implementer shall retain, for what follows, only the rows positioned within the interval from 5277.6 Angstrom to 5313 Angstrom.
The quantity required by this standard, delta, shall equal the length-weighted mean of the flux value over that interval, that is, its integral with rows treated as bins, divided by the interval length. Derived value 2.82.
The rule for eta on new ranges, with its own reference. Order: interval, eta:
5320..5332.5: 5327.02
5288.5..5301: 5298.88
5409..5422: 5414.82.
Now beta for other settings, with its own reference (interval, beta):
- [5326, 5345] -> 0.47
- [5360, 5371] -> 0.58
